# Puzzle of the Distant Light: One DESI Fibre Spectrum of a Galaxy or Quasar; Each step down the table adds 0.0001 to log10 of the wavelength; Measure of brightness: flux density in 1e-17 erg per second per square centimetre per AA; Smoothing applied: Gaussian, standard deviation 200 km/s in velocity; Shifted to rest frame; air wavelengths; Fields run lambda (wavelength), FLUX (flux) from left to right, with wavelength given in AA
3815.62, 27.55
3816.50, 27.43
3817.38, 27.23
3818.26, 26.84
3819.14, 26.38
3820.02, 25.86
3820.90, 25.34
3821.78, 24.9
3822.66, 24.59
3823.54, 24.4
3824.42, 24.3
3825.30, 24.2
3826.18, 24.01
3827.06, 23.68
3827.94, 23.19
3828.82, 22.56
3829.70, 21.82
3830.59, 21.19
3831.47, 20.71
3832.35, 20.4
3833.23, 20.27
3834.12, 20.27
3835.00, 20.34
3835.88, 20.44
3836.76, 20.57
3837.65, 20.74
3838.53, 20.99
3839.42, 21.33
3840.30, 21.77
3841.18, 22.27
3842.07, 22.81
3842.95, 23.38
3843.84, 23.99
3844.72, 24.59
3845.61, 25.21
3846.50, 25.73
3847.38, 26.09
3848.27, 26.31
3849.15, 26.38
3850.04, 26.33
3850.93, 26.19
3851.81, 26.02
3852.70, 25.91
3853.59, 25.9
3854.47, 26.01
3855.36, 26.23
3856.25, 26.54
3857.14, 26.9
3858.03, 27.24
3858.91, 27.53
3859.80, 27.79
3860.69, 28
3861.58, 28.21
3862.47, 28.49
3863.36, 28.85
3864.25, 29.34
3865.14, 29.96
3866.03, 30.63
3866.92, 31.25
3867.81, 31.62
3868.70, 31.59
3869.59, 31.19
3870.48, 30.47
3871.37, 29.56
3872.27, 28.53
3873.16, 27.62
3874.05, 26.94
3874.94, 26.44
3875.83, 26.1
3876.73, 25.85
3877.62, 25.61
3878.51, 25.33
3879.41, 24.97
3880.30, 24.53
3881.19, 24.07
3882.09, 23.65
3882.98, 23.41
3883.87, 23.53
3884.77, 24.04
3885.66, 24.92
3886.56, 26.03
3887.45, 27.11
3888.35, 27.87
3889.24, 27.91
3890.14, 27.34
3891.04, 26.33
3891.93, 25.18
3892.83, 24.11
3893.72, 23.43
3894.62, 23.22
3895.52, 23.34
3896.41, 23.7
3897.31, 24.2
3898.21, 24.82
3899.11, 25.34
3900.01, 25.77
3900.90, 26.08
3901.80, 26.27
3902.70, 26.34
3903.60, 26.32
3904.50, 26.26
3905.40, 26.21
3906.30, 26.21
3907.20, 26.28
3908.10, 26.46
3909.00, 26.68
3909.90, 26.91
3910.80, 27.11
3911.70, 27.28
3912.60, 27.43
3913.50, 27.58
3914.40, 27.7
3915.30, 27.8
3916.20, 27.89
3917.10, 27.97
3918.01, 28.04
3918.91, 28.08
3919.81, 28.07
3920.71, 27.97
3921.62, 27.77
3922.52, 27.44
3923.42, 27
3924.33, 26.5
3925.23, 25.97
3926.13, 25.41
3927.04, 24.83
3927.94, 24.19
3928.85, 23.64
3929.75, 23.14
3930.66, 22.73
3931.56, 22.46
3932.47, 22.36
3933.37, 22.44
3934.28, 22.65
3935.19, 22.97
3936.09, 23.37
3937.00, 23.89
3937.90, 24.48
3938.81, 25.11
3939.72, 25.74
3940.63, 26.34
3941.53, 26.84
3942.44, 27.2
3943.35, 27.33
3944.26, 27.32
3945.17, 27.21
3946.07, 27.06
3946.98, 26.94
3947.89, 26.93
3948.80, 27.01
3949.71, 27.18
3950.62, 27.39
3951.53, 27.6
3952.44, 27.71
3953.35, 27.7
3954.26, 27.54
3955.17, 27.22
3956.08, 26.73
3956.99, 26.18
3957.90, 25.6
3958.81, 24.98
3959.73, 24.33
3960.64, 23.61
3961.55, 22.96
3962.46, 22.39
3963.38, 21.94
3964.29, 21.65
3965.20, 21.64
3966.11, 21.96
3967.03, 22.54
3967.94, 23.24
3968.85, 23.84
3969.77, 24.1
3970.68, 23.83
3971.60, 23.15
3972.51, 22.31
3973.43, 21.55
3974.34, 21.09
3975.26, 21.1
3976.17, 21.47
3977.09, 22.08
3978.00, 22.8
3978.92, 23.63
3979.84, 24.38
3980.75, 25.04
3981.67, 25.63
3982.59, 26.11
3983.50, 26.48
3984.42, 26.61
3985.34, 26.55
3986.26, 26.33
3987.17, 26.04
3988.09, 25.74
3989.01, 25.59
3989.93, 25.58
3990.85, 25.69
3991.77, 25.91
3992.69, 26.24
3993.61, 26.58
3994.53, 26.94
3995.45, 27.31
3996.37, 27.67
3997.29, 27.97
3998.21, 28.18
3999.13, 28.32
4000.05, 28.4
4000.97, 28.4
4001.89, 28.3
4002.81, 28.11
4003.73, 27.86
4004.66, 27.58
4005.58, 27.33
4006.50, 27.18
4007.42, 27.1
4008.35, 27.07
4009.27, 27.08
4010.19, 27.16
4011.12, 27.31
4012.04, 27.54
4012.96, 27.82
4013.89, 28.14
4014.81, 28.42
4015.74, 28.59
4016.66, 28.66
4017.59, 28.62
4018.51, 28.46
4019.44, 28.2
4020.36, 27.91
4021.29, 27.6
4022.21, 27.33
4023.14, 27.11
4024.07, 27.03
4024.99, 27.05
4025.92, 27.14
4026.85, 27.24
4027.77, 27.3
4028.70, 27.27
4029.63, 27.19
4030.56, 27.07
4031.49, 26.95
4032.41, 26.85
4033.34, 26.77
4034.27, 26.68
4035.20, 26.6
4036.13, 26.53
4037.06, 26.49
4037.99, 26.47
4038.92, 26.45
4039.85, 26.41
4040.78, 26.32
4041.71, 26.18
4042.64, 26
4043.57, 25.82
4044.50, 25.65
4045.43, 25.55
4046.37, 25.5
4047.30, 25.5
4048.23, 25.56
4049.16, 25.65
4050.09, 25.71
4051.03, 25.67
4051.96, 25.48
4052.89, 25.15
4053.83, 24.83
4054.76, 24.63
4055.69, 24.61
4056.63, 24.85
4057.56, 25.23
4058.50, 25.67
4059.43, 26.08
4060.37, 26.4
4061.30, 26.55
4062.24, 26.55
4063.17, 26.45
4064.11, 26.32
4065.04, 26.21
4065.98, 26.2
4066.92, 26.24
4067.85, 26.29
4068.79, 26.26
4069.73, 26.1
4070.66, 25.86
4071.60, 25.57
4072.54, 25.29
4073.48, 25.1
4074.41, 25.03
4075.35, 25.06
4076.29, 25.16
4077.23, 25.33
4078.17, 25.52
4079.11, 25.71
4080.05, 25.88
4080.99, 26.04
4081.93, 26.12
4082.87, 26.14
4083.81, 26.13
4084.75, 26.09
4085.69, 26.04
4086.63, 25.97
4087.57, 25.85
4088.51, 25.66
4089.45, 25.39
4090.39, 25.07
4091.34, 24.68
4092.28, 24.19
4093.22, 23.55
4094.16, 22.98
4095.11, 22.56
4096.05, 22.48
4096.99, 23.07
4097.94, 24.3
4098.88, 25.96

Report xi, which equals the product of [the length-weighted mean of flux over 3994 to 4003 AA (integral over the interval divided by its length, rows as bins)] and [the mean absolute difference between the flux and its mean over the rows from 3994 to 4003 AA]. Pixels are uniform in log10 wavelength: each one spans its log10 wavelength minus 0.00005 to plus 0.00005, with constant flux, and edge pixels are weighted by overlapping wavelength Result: 11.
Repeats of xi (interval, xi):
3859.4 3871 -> 37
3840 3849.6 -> 35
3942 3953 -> 5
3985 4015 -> 20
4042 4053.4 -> 4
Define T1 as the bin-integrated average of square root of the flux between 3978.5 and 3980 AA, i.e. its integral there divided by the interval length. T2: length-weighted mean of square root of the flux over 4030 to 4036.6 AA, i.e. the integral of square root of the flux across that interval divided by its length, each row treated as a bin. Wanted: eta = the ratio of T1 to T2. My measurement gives 0.94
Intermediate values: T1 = 4.88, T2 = 5.2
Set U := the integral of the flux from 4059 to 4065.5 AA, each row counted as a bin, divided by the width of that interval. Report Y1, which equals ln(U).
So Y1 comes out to 3.27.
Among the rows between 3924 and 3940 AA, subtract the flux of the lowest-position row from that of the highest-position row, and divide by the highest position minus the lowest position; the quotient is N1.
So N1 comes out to -0.05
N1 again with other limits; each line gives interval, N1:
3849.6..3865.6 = 0.24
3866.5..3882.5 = -0.50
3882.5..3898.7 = 0.09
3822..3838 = -0.26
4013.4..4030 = -0.06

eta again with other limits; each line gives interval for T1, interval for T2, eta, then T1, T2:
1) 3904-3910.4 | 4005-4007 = 0.98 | 5.14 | 5.2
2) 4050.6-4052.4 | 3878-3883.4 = 1.03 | 5.07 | 4.9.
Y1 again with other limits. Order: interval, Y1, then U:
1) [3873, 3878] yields 3.27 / 26.4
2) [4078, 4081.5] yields 3.25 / 25.8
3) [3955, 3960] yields 3.25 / 25.8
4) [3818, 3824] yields 3.24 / 25.4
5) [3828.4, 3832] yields 3.07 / 21.5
